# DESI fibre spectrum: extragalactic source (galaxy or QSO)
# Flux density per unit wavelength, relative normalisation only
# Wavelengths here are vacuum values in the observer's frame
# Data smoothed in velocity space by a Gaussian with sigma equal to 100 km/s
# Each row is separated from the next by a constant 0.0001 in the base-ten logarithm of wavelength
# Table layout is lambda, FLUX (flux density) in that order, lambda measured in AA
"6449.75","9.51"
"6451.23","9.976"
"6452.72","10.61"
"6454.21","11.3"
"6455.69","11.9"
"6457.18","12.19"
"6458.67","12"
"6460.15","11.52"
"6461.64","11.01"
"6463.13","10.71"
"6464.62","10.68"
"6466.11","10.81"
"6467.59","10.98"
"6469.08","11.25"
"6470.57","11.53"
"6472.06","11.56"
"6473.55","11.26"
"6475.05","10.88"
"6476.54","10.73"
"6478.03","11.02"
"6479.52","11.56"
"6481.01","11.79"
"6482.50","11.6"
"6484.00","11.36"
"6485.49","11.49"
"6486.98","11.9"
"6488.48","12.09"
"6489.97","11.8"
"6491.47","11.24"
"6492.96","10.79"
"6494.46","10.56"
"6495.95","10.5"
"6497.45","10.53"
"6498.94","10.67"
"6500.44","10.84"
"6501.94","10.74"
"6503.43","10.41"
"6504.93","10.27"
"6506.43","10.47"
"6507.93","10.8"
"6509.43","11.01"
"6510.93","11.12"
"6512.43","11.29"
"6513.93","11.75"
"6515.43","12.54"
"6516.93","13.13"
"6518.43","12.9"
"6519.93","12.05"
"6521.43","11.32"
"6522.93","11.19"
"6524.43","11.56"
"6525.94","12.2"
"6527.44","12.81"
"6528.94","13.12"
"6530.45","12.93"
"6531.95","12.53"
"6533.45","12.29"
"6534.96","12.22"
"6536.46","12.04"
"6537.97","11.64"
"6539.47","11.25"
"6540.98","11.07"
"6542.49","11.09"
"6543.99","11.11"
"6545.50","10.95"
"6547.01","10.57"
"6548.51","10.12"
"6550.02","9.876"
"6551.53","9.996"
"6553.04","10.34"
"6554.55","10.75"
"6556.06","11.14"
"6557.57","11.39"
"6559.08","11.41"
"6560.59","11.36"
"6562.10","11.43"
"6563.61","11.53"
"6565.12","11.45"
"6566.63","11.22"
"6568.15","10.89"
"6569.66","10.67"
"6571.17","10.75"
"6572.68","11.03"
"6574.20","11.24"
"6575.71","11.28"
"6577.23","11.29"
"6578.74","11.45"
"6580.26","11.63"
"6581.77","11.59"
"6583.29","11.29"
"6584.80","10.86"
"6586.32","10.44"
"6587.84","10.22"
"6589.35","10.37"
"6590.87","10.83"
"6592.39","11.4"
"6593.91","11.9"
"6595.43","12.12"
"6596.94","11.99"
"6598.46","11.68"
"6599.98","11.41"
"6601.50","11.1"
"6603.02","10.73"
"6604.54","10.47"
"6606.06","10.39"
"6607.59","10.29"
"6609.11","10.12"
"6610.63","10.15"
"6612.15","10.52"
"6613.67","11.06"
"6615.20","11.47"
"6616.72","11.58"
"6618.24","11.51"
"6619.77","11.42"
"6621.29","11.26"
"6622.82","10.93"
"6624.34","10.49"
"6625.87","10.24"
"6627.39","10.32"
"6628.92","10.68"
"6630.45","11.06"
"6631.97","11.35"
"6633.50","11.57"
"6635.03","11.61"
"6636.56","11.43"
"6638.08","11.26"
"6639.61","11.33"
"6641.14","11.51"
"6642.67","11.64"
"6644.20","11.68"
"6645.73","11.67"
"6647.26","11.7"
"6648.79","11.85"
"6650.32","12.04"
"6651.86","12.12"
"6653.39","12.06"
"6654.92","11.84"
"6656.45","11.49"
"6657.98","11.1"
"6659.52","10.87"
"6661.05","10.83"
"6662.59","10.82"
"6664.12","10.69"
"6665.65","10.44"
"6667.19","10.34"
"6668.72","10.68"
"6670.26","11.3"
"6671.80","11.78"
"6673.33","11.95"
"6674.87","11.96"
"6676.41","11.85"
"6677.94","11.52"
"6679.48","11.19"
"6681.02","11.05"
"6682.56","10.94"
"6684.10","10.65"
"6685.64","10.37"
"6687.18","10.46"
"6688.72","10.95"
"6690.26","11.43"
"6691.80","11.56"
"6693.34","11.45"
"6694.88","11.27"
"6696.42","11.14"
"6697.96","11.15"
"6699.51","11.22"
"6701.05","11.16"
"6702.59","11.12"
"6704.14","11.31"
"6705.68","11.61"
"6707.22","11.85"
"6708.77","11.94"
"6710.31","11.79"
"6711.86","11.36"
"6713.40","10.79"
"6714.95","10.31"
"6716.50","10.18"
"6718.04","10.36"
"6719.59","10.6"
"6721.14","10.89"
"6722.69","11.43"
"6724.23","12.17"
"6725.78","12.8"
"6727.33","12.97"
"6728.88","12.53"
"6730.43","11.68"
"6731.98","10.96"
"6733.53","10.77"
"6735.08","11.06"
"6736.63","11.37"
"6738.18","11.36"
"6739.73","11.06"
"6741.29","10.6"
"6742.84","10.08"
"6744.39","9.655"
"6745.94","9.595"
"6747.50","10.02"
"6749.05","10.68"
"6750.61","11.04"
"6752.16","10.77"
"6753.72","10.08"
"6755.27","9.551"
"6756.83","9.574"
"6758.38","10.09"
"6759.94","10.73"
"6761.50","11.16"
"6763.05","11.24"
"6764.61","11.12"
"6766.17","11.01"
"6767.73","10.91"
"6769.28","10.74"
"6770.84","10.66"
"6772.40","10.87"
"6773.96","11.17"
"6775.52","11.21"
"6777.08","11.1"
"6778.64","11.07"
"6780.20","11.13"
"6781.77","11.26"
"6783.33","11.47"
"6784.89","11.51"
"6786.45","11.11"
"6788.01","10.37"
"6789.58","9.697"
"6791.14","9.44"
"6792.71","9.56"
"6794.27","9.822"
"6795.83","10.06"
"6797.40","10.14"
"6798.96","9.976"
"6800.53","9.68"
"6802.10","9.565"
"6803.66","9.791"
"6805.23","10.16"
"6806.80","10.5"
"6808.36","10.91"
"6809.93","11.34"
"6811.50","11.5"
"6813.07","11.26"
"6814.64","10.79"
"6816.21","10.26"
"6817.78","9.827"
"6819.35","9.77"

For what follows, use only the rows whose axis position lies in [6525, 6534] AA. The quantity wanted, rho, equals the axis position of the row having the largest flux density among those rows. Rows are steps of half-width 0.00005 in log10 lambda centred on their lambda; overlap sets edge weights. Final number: 6528.94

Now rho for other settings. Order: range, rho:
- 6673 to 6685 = 6674.87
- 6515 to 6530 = 6516.93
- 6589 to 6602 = 6595.43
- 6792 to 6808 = 6806.80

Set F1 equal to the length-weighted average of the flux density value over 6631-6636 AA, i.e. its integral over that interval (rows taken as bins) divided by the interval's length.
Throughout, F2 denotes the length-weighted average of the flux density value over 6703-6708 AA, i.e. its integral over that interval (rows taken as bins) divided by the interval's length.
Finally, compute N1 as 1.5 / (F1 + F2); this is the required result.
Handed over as 0.0651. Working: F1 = 11.5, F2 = 11.5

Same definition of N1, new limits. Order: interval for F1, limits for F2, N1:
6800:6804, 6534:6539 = 0.0694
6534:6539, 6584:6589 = 0.0668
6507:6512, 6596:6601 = 0.0662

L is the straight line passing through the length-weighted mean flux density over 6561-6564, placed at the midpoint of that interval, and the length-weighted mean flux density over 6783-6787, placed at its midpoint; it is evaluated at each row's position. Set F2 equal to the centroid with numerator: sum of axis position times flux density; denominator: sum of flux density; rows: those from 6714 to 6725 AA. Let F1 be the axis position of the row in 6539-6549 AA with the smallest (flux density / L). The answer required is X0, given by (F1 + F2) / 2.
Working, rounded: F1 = 6548.51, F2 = 6719.8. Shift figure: 6634.1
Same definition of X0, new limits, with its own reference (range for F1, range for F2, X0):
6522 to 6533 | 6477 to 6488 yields 6502.7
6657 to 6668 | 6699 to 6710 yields 6685.7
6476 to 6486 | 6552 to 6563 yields 6517.1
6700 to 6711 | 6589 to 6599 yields 6648.3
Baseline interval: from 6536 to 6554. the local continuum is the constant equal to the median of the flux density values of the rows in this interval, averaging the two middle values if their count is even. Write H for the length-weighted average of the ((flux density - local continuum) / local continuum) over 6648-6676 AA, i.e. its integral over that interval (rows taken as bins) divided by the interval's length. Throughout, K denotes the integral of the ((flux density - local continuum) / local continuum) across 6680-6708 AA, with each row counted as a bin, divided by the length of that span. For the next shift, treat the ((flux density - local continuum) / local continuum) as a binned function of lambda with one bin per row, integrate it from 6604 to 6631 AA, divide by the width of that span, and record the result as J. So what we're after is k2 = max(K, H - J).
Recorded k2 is 0.052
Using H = 0.031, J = -0.021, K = 0.013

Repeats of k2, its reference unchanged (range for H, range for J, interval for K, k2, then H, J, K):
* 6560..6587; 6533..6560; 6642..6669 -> 0.030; 0.016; 0.004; 0.030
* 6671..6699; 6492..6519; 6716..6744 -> 0.023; 0.023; 0.010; 0.023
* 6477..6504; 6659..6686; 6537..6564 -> 0.007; 0.014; 0.006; -0.006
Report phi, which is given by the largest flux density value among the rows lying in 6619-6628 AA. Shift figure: 11.42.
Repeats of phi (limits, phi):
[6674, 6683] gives 11.96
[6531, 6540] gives 12.53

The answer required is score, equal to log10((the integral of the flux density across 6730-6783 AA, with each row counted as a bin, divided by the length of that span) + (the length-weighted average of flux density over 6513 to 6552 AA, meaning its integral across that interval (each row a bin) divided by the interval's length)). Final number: 1.35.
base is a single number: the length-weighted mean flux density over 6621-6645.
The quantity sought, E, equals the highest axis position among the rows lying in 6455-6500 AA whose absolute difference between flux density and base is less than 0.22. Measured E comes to 6491.47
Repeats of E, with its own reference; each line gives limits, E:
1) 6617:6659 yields 6657.98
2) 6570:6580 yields 6577.23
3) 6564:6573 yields 6572.68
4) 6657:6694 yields 6688.72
